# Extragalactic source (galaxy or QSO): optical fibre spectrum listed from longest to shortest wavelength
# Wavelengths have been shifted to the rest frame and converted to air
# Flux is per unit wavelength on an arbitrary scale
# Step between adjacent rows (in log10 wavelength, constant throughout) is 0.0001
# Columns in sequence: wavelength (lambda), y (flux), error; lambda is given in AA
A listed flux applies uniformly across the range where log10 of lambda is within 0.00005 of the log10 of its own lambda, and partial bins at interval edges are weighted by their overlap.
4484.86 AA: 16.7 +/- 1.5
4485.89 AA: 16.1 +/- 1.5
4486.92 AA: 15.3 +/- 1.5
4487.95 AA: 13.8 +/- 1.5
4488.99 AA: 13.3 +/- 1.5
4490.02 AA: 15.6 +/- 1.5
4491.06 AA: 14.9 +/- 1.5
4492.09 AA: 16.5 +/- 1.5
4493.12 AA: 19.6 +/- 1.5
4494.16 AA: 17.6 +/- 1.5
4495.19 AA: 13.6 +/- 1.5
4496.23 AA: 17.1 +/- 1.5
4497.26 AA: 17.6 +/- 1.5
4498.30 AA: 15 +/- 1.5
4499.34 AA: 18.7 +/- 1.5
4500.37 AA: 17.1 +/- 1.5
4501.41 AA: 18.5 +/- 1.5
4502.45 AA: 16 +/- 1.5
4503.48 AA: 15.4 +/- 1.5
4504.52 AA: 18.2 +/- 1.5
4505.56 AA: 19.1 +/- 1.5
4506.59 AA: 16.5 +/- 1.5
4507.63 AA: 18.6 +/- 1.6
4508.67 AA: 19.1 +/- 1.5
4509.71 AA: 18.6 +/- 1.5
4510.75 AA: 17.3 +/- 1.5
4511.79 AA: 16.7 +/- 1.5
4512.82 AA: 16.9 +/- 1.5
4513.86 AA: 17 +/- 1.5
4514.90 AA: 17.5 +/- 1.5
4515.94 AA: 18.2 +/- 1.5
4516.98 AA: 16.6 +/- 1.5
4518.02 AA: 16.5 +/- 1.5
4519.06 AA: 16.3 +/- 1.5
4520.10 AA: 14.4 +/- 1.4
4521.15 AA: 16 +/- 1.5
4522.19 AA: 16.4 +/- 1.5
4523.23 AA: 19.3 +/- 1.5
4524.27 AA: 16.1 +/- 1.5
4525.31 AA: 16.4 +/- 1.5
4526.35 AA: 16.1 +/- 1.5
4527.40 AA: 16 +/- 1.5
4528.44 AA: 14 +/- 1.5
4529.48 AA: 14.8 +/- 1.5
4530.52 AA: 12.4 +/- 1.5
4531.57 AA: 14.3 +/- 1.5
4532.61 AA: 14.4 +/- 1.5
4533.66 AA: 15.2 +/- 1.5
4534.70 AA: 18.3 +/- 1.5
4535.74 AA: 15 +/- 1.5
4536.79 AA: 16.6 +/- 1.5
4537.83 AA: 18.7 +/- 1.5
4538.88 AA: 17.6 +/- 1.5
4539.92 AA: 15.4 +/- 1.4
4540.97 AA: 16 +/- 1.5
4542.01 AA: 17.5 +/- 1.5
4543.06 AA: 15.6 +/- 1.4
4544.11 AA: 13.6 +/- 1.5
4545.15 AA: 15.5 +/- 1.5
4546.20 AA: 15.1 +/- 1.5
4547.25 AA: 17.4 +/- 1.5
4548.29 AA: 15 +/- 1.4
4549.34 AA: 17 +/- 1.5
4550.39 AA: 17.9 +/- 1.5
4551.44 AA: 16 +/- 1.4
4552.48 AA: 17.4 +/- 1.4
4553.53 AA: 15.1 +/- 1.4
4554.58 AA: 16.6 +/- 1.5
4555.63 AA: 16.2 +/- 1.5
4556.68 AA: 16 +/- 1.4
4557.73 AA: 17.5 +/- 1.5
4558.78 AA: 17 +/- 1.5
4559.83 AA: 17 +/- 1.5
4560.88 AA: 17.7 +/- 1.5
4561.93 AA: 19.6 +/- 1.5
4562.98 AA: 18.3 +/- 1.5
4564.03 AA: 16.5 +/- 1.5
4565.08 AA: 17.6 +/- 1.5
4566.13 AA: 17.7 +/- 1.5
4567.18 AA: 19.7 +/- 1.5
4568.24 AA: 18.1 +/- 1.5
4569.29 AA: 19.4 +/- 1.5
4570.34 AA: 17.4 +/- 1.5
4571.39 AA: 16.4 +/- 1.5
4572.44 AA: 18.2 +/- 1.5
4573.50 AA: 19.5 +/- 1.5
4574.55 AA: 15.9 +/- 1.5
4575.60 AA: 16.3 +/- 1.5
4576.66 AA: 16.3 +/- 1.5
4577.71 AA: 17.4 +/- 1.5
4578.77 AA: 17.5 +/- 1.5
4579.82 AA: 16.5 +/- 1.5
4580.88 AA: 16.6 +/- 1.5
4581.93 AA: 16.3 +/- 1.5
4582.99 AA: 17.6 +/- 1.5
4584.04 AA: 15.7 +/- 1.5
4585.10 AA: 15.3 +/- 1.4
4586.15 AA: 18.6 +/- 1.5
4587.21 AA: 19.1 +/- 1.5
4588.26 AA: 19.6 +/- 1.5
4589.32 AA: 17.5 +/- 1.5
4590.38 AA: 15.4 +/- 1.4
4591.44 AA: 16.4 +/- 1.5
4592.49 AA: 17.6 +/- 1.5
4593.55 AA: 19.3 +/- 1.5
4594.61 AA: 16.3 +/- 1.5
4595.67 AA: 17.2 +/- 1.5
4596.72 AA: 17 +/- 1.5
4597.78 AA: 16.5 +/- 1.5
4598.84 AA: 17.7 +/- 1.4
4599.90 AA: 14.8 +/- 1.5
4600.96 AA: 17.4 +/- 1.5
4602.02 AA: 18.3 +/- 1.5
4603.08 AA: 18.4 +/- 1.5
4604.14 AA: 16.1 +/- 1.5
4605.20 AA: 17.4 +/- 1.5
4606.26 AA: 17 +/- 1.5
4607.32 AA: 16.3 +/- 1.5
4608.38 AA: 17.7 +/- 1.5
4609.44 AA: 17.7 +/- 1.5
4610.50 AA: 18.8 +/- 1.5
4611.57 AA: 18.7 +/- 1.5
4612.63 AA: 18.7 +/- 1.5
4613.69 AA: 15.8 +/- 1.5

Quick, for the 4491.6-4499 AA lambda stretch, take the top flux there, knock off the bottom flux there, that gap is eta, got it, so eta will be 6.0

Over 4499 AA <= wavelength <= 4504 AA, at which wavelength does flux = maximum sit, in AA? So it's 4499.34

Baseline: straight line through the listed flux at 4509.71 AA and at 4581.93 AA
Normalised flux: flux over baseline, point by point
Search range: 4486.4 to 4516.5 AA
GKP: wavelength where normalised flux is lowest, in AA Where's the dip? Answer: 4488.99 AA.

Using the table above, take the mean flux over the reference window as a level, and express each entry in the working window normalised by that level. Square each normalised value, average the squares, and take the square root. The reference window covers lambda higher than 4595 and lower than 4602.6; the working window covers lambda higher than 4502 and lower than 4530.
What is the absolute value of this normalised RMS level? 0.99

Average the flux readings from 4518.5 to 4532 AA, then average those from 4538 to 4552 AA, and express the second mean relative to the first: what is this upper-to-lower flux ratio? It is 1.04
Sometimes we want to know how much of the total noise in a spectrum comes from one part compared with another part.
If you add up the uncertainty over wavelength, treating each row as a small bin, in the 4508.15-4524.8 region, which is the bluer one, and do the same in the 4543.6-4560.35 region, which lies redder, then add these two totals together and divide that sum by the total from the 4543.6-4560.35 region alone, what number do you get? 2.01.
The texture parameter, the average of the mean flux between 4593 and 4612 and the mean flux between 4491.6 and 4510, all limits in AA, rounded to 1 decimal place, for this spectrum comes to 17.4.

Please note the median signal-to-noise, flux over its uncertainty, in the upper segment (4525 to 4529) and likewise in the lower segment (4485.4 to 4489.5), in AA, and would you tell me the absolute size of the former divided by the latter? 1.10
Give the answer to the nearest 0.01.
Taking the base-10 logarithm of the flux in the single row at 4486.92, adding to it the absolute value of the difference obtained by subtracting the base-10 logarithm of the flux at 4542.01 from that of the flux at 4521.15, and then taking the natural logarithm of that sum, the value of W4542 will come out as 0.20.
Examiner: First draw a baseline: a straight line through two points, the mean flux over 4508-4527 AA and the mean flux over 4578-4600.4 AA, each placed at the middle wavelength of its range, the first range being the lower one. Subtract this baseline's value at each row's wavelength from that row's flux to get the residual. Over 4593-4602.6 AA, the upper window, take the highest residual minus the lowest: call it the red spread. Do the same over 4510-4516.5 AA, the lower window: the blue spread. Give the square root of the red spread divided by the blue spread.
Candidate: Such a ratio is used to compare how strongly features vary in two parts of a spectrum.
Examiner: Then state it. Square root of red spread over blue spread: 1.74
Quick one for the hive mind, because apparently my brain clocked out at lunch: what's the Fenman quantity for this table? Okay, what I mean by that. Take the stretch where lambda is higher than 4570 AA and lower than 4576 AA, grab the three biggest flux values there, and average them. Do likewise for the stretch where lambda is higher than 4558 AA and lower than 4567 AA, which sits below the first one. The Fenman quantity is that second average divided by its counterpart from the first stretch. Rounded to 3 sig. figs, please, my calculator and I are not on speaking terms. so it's 1.01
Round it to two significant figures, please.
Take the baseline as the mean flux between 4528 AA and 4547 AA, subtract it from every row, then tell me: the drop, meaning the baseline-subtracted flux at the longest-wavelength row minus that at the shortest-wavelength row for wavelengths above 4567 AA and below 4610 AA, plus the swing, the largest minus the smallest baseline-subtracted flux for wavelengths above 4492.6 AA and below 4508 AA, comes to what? 4.0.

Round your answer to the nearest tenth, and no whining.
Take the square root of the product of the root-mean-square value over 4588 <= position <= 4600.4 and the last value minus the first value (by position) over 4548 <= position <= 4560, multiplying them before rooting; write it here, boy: 5.9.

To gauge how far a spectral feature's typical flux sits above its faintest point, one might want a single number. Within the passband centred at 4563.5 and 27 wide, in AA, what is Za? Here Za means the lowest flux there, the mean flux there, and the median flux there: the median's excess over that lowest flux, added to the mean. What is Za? 19.7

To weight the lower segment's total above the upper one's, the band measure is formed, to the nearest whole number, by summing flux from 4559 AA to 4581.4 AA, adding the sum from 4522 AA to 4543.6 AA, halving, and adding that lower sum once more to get 689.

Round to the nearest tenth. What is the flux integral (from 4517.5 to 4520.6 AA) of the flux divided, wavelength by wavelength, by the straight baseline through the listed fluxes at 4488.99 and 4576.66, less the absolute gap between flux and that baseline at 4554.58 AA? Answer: 2.4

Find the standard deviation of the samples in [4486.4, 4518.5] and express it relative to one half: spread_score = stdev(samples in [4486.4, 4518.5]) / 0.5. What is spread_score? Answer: 3.3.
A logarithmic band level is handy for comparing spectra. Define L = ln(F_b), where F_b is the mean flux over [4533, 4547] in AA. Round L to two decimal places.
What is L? 2.78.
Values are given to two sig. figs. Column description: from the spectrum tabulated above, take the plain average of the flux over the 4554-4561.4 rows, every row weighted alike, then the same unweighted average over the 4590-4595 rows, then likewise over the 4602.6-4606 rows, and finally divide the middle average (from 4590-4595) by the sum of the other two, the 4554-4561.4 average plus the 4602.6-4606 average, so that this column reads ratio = 0.50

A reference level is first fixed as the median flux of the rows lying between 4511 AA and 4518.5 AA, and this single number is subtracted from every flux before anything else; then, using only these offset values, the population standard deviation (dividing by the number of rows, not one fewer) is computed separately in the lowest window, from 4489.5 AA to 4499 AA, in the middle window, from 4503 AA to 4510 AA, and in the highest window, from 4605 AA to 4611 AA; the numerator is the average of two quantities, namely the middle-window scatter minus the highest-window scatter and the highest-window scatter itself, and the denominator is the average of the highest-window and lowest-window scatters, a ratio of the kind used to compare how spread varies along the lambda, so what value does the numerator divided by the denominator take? 0.53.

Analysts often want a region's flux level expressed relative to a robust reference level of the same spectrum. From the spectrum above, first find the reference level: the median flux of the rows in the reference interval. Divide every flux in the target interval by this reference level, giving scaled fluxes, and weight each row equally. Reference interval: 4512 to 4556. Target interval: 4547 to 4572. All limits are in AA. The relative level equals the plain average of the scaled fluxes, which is 1.07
